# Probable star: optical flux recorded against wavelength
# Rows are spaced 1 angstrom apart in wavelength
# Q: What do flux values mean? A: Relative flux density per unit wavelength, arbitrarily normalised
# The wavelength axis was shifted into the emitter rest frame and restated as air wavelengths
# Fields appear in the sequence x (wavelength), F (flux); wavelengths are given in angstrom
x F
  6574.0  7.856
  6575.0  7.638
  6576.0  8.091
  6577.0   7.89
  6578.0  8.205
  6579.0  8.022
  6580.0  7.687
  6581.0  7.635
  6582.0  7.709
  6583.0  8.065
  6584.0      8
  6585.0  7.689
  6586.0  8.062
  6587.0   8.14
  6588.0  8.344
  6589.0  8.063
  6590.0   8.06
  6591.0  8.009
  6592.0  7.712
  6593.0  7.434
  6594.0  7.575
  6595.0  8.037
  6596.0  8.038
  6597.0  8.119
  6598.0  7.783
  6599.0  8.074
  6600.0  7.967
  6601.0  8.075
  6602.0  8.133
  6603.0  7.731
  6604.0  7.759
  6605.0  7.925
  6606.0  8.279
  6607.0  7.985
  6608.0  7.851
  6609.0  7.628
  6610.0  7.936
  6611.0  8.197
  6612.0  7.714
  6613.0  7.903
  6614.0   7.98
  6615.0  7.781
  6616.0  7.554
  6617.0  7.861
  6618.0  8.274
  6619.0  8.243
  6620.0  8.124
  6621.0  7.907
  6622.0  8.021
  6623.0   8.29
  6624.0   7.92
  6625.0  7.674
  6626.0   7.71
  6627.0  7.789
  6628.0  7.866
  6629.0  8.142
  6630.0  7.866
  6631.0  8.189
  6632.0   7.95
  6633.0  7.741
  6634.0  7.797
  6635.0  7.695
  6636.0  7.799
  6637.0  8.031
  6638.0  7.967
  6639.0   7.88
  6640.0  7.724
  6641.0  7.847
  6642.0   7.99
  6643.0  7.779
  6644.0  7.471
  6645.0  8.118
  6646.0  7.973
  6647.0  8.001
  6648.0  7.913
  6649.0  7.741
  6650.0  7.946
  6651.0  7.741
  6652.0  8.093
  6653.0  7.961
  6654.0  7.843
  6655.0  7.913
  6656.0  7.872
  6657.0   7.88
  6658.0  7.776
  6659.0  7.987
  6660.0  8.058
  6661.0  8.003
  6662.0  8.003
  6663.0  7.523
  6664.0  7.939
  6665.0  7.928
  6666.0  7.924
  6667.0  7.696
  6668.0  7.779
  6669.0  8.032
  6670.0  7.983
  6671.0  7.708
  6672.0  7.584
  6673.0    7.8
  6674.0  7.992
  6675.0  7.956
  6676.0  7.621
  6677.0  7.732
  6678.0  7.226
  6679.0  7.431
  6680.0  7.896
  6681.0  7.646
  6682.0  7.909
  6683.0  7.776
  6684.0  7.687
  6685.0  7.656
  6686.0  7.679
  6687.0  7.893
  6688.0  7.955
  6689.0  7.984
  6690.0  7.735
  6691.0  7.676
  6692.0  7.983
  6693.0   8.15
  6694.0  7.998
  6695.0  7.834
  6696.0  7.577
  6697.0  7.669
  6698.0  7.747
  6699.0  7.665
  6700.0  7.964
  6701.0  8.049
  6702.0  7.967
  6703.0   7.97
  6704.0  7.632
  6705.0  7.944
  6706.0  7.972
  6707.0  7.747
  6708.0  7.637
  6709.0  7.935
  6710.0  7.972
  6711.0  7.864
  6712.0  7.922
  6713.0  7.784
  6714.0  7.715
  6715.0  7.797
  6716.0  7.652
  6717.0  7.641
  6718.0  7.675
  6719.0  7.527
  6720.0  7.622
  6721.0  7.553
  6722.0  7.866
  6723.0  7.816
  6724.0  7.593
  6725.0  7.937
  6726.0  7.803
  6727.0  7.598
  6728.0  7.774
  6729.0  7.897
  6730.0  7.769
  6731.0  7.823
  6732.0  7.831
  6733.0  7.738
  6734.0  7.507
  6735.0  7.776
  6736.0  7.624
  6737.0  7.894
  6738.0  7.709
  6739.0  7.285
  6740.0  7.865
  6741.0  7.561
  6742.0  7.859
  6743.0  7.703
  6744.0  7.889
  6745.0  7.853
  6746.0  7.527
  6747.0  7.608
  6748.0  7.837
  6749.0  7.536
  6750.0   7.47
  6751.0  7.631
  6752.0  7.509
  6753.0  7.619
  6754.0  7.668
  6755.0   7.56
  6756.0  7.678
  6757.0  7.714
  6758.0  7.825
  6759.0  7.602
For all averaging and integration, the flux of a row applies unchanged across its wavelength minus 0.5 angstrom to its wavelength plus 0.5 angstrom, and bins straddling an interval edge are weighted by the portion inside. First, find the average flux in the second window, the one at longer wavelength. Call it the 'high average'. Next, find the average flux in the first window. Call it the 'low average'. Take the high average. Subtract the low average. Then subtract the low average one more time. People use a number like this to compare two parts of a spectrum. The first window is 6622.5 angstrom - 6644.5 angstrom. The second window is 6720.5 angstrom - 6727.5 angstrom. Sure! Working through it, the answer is -8.00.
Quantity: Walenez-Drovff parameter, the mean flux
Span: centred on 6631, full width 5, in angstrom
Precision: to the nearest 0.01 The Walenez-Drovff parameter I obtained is 7.98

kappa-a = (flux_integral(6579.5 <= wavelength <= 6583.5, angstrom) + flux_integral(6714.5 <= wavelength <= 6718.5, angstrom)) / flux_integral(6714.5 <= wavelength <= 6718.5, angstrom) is 2.01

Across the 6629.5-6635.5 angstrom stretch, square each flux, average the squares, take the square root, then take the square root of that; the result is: 2.81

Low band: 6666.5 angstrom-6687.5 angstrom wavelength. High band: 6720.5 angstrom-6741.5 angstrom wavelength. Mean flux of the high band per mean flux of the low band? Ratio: 0.997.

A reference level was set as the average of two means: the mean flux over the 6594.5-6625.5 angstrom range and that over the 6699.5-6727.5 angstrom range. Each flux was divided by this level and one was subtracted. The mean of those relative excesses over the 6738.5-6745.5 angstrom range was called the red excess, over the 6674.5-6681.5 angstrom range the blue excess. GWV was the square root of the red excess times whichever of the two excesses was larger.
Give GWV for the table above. 0.020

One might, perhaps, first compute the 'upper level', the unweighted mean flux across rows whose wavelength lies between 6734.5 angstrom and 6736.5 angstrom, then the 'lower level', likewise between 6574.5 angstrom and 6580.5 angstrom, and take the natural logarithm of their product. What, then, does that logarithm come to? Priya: 4.111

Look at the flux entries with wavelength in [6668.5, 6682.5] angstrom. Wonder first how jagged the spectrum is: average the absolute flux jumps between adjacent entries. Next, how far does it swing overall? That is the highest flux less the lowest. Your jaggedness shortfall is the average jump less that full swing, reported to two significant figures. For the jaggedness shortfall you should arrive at -0.57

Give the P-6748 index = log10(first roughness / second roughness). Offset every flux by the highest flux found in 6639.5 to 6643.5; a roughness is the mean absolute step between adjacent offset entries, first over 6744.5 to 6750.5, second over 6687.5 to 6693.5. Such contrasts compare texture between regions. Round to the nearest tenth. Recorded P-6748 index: 0.1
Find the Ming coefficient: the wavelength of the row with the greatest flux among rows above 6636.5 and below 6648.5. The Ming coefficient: 6645.0 angstrom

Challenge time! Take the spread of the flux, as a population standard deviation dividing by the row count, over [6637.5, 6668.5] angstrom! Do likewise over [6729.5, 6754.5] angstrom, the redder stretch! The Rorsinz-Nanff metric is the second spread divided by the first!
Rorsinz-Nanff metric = 1.06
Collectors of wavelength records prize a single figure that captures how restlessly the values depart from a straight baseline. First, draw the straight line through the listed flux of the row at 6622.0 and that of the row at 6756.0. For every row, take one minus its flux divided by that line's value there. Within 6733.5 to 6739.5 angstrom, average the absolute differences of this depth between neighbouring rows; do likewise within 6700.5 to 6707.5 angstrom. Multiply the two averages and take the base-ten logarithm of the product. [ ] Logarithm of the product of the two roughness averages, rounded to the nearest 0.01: -3.15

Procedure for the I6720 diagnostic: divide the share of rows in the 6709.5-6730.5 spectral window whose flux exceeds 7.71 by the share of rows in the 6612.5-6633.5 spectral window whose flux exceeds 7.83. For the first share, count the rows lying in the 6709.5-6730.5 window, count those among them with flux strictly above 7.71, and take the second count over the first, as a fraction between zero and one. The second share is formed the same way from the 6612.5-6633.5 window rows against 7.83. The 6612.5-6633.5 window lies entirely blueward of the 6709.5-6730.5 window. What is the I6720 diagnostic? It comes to 0.87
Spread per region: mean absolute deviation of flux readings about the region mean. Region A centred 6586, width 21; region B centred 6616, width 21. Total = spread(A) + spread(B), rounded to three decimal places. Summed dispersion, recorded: 0.379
